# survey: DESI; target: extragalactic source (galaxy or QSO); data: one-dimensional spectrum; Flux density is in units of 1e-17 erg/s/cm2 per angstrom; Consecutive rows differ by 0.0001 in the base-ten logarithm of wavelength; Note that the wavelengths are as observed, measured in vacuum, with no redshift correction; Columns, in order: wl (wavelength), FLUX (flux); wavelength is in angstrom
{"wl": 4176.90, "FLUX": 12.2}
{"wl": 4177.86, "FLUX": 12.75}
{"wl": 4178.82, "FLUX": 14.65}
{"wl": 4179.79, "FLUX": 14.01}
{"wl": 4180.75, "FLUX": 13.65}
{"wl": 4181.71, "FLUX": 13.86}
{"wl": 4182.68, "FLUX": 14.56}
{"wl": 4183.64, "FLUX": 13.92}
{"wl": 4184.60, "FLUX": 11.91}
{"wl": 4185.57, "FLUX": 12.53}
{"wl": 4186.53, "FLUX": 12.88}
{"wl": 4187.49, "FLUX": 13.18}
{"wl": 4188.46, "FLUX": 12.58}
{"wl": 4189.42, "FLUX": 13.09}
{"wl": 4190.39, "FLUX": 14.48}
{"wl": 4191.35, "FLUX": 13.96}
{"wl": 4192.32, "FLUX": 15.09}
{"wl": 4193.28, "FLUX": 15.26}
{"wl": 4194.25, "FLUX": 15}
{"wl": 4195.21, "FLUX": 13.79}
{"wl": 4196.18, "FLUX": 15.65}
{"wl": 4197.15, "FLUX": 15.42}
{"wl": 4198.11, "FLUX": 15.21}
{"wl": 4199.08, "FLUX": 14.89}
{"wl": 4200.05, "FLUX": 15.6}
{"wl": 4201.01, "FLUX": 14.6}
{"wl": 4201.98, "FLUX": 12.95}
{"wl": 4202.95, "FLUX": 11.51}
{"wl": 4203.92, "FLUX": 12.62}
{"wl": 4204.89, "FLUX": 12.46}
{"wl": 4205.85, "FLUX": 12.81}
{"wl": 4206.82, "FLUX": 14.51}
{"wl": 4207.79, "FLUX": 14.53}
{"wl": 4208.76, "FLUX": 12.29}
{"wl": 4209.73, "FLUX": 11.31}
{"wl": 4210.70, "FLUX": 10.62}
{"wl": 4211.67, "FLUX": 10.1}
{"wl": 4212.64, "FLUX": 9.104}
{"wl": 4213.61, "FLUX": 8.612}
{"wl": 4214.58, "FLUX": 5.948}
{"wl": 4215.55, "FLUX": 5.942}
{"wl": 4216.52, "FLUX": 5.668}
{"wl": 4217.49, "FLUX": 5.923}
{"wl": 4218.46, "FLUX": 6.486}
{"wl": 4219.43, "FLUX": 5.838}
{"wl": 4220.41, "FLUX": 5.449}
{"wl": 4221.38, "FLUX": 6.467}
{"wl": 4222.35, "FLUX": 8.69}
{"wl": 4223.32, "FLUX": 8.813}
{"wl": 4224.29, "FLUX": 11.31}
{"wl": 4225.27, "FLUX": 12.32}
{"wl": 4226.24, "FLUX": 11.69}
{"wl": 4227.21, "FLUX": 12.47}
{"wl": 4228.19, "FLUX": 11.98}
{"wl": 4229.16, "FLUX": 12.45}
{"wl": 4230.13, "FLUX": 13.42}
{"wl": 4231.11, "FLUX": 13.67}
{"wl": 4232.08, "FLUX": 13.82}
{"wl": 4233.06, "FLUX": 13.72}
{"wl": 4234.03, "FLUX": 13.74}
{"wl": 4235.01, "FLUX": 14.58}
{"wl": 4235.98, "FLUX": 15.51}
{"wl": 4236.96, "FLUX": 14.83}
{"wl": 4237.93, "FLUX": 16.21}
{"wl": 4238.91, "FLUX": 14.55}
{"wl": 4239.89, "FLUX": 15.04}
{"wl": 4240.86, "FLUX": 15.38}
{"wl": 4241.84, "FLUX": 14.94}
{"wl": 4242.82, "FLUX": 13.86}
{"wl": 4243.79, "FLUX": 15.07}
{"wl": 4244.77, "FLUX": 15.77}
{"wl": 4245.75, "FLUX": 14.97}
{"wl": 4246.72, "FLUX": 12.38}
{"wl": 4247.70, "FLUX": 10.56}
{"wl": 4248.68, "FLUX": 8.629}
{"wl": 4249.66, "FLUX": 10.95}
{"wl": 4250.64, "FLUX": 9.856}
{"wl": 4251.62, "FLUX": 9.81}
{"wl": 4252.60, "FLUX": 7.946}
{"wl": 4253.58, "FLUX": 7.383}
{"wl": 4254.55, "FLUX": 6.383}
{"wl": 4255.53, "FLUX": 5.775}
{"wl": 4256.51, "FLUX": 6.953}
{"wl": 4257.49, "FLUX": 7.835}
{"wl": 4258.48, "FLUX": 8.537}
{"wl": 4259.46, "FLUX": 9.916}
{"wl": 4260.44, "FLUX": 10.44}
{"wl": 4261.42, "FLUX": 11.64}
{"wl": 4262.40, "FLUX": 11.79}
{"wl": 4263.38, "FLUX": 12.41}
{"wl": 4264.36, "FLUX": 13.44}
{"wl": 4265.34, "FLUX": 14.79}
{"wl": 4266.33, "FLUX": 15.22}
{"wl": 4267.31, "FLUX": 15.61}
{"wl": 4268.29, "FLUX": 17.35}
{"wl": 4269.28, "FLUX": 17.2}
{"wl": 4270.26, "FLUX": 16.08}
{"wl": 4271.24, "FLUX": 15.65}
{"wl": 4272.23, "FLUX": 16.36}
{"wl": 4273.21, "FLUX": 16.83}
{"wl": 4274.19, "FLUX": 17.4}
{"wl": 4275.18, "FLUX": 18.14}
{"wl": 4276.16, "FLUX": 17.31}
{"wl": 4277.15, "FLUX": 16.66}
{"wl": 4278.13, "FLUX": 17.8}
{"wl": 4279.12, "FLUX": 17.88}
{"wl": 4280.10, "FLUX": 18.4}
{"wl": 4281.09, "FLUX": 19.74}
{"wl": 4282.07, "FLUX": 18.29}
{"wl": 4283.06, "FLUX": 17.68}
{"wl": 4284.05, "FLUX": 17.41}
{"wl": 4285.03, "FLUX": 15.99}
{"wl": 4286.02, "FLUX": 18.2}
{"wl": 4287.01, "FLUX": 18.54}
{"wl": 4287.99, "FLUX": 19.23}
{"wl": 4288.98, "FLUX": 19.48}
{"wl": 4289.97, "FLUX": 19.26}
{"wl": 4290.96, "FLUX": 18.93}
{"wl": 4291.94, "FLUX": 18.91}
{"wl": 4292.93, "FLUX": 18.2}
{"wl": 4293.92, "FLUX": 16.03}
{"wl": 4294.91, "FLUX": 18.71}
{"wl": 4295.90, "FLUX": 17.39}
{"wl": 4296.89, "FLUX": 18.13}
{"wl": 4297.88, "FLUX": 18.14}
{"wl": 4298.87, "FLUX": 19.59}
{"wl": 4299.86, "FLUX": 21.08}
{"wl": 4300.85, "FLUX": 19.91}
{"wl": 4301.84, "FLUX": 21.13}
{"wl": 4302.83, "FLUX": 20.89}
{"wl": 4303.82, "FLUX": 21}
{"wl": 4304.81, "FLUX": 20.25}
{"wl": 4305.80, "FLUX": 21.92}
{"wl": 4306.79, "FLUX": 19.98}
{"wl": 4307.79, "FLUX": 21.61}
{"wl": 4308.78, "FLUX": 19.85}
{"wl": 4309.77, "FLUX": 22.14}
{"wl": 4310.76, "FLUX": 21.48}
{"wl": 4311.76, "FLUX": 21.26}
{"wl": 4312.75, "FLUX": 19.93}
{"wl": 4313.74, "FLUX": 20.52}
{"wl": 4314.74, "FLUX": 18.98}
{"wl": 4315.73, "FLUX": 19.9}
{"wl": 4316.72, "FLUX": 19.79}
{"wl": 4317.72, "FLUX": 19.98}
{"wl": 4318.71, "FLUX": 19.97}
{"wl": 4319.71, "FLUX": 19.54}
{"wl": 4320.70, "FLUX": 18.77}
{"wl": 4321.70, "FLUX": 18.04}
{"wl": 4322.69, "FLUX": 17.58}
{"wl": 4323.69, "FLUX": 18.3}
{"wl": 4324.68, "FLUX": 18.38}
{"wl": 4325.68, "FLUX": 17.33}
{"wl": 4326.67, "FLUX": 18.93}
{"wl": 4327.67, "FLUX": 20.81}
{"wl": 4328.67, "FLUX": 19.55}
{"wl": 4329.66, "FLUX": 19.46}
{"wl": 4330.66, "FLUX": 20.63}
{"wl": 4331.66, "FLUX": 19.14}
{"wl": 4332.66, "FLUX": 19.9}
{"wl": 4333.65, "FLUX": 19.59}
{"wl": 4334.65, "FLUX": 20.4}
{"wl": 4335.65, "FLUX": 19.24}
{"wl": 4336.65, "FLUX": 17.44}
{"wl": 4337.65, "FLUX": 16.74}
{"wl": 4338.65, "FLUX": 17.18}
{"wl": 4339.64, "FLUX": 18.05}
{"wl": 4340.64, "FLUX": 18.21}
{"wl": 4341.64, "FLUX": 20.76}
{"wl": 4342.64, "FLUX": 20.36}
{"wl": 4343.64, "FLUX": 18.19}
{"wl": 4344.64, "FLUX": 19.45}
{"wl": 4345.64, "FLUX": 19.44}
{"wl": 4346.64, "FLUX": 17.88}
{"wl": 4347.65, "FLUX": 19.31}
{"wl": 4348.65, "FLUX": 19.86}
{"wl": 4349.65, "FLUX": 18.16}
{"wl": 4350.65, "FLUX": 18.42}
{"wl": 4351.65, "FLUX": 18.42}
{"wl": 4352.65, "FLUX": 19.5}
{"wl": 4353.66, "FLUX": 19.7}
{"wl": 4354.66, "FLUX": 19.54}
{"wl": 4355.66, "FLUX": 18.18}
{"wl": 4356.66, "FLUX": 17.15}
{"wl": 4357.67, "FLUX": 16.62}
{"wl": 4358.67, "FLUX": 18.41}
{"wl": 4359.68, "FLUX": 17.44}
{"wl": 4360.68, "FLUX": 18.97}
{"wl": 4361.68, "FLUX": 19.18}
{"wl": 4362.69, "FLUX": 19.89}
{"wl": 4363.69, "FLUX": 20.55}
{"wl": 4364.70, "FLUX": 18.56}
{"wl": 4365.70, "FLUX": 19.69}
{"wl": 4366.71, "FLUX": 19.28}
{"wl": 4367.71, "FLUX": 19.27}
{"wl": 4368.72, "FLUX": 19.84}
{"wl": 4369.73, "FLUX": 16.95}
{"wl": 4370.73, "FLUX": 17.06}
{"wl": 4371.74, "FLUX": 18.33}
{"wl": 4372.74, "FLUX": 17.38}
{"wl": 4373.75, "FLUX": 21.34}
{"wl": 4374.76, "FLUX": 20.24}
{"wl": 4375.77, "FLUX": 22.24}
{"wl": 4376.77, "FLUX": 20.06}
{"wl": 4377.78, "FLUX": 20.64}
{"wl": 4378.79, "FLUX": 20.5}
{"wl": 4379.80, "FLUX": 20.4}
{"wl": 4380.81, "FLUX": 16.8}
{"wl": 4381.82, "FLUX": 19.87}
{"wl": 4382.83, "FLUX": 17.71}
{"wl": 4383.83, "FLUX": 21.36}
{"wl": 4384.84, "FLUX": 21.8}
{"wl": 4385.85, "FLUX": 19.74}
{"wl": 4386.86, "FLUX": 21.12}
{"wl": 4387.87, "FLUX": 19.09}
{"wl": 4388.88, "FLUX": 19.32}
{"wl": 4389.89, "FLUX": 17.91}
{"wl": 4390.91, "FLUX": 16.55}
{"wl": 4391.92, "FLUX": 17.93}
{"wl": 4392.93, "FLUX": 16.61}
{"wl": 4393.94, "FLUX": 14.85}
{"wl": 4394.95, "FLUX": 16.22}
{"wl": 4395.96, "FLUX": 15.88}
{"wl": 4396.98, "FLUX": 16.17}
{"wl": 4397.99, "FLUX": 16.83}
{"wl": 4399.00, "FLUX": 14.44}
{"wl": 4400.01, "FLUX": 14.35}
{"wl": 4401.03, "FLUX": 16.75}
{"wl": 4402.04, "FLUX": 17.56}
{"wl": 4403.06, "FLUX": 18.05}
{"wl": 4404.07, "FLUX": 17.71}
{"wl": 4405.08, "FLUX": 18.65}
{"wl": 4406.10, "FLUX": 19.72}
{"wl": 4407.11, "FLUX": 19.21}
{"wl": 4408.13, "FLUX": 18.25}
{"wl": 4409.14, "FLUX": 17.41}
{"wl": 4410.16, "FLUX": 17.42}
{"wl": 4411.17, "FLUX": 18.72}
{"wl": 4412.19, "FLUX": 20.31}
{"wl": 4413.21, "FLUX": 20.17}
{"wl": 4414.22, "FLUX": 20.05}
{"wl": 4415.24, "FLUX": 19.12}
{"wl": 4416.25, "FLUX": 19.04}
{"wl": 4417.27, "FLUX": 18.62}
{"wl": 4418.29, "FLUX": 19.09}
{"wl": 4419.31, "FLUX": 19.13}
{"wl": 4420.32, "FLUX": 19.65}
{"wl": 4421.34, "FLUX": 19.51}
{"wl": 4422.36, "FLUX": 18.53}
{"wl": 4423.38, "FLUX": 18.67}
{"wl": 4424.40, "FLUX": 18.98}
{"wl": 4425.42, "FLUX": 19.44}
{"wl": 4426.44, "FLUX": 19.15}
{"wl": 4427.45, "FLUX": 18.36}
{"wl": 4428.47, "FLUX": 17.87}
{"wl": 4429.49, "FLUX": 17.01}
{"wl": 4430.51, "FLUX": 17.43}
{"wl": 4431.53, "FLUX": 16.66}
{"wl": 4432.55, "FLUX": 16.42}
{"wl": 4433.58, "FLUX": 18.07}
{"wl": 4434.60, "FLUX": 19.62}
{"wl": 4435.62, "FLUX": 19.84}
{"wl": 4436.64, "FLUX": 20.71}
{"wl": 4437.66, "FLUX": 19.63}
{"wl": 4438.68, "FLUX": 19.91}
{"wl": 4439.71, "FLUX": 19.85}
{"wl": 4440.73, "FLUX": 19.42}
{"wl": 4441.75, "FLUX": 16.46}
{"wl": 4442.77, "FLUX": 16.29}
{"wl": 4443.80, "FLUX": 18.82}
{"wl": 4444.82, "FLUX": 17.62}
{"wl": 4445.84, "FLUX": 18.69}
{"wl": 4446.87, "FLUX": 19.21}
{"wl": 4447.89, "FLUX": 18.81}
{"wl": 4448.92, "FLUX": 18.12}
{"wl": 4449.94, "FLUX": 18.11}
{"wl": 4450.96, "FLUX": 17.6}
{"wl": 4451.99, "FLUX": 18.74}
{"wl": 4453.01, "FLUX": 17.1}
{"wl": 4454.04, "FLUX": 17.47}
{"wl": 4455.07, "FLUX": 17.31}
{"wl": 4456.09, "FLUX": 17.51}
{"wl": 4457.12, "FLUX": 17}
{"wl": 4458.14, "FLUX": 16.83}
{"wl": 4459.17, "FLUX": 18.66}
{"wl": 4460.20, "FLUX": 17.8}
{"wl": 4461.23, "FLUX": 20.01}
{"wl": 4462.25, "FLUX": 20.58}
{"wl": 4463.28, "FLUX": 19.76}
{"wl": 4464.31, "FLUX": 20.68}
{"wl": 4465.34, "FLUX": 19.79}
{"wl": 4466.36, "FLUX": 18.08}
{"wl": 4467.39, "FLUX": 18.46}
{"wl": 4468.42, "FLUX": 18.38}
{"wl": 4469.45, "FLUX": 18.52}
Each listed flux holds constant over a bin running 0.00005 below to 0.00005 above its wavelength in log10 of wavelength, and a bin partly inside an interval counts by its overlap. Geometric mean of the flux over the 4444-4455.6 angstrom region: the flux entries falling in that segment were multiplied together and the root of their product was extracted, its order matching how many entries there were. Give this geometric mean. 18.1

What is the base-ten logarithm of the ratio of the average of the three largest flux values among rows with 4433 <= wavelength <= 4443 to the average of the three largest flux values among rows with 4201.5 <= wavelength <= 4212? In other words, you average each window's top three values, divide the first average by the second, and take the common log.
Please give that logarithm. 0.16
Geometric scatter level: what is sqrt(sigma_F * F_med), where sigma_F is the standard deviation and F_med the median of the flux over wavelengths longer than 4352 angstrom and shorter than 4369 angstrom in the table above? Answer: 4.5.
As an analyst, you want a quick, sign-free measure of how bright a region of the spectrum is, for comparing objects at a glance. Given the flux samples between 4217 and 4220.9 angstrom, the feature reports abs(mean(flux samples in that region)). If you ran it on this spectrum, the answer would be 5.9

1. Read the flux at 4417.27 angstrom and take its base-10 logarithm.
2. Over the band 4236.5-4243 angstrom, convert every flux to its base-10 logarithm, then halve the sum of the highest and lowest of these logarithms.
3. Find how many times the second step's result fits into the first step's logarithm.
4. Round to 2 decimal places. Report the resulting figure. 1.08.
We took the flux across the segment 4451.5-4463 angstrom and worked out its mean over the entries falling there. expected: 18.1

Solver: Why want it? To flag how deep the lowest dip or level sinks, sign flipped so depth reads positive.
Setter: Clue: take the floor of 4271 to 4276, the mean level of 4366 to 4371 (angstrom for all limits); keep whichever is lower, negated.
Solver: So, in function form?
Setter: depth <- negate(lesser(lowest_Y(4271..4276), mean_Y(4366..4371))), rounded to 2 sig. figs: -16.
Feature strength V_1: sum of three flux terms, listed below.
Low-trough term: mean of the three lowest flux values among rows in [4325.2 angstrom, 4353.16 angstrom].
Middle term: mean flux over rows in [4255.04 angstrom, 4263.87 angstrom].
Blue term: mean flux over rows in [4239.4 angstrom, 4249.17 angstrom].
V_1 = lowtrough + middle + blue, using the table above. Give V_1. 40.2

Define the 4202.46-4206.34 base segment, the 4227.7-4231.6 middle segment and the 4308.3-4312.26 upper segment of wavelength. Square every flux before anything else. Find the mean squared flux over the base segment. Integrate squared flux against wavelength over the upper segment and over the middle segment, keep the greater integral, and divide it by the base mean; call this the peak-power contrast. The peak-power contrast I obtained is 12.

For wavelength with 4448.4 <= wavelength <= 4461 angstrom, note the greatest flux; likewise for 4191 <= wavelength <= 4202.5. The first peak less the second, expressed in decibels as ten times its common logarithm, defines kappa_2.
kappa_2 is 4.9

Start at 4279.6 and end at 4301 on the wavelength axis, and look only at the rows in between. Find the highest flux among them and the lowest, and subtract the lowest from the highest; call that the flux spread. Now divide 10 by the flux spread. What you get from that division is 2.0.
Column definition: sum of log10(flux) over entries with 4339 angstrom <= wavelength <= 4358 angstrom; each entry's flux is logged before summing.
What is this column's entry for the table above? 24.2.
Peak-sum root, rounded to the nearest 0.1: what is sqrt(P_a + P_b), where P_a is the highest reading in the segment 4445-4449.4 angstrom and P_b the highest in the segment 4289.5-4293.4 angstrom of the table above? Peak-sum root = 6.2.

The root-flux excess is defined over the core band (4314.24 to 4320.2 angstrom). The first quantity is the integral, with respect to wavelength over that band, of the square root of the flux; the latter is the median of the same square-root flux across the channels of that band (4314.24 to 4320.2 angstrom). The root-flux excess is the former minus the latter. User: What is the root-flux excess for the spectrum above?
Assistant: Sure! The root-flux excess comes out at 22.0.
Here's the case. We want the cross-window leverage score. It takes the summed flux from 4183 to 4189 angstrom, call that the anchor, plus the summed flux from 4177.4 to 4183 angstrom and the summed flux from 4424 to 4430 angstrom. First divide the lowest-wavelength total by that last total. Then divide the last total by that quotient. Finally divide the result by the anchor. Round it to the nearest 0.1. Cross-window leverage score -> 1.9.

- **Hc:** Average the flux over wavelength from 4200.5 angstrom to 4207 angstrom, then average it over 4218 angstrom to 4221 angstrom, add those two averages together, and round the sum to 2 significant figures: 19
